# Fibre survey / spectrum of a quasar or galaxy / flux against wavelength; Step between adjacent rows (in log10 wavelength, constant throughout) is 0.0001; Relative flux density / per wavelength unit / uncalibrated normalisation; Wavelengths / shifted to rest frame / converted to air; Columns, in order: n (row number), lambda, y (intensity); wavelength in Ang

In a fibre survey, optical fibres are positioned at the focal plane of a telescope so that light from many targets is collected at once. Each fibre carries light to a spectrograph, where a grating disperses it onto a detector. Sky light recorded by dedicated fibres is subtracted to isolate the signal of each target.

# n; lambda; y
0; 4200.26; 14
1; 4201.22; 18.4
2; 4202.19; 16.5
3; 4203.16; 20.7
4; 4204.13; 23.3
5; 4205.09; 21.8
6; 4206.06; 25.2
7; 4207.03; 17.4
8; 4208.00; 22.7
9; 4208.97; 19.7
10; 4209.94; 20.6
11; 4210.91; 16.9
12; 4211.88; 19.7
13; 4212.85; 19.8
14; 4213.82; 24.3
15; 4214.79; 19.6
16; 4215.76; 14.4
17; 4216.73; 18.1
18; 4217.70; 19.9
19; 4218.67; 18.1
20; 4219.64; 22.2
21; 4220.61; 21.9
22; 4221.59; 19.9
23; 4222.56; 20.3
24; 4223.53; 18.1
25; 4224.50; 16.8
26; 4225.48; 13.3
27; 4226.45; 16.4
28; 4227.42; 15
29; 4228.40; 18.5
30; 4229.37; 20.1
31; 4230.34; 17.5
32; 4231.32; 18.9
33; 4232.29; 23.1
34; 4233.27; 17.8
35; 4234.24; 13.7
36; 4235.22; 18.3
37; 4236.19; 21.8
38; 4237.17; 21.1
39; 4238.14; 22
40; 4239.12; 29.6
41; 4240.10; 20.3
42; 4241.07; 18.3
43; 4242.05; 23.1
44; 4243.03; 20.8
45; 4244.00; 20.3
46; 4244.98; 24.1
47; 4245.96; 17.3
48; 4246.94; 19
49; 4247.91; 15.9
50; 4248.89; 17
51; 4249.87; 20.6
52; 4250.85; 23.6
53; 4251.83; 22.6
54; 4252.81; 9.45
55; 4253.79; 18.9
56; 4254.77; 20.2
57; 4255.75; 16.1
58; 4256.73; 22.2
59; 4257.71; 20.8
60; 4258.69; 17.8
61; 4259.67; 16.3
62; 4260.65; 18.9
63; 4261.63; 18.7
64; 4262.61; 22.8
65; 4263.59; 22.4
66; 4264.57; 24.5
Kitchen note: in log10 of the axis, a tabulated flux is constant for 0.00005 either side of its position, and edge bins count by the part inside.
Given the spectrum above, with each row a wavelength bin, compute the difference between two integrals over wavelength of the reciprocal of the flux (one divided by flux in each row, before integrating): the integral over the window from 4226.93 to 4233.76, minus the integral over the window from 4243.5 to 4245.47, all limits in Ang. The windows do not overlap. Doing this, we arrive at 0.28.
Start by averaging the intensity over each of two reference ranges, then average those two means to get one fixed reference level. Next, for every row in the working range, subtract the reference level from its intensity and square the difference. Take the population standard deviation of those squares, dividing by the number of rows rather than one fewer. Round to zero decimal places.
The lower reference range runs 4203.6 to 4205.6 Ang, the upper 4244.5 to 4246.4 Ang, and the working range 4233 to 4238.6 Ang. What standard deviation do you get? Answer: 22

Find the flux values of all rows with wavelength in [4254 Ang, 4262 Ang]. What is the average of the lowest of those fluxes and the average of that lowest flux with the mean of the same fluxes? 16.8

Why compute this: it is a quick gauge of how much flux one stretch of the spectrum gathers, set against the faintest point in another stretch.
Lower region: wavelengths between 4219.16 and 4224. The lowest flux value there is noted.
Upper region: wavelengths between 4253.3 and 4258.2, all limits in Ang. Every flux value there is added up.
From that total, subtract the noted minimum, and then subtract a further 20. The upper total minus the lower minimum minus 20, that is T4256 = 60.1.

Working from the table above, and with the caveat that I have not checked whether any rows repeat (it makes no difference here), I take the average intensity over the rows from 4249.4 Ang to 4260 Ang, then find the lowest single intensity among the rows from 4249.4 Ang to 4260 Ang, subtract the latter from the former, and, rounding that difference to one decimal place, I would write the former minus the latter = 9.5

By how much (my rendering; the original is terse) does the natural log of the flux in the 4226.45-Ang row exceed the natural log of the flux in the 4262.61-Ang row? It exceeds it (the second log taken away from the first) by -0.33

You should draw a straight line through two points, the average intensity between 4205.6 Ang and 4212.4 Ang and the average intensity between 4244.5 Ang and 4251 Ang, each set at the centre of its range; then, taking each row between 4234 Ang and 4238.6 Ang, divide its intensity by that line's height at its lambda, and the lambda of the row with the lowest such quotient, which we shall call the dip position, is 4234.24 Ang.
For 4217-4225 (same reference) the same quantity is 4224.50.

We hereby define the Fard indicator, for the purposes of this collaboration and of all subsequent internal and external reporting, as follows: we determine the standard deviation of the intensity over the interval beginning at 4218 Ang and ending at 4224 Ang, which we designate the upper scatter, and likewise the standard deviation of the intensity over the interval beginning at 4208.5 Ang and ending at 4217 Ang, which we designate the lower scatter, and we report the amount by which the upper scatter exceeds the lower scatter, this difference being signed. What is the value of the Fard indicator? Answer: -0.9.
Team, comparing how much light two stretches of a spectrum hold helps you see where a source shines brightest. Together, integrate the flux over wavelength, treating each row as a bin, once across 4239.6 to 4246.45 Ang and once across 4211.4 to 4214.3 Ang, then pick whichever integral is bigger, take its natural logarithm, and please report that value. 4.9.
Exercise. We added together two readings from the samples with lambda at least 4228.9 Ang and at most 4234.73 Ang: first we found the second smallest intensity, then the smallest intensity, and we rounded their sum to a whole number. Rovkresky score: 31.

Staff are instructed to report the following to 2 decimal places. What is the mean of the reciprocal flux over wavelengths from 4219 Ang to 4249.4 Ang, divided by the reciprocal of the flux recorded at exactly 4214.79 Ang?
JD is 1.04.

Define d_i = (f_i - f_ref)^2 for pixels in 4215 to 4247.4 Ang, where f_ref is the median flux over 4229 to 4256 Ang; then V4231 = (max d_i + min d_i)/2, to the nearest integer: 45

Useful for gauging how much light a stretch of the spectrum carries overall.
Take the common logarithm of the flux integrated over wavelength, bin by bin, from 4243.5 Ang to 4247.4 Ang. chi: 1.90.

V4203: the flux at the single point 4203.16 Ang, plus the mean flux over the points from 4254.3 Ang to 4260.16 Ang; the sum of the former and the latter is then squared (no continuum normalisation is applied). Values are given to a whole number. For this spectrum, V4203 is 1568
